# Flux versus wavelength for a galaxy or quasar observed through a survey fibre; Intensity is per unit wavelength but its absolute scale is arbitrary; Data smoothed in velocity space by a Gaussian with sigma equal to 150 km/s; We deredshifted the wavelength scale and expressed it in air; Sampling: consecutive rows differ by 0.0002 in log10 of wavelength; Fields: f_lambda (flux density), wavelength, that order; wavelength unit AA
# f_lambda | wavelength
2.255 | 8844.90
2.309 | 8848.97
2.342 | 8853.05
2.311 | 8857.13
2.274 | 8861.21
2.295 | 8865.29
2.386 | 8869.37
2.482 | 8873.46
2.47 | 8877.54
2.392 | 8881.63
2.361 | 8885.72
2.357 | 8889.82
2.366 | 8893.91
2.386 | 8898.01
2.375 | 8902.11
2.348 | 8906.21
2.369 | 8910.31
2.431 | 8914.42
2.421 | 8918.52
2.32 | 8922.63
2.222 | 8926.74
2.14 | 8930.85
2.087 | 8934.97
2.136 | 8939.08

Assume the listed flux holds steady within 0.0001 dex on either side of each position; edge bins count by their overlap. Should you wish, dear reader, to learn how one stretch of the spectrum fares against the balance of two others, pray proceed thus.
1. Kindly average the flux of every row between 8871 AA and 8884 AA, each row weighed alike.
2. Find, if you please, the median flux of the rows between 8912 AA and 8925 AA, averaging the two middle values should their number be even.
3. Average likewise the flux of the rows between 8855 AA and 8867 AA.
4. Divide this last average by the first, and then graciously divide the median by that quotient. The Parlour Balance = 2.58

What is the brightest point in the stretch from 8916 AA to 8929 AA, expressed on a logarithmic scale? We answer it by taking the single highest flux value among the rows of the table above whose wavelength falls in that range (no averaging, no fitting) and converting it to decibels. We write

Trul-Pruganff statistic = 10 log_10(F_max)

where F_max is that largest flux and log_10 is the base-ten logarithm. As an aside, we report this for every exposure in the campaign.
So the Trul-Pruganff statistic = 3.84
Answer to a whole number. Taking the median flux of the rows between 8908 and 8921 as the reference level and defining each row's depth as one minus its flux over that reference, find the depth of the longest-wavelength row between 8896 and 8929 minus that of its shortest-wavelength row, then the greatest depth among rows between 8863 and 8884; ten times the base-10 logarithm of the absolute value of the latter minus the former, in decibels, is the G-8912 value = -18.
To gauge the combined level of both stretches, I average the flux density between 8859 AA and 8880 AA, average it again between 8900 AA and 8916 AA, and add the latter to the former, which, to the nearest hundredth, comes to 4.76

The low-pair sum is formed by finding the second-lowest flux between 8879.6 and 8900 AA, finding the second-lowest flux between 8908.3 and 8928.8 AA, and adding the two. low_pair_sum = 4.68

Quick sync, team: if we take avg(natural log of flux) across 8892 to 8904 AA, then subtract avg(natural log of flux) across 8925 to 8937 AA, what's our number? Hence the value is 0.10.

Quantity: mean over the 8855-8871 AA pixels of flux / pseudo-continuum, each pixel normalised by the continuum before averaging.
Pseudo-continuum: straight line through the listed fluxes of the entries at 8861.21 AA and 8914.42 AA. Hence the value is 1.02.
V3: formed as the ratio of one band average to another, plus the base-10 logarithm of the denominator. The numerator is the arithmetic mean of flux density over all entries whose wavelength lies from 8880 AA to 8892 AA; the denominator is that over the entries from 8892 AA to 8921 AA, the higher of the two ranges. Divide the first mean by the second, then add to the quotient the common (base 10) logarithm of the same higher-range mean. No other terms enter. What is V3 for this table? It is 1.37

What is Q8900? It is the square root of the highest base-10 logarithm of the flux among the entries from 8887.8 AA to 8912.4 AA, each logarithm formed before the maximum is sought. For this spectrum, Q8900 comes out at 0.615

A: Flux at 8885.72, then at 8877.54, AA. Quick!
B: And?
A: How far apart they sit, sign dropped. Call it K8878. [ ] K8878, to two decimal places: 0.11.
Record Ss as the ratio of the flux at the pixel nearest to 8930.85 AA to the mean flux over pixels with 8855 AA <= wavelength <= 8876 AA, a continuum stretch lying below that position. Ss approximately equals 0.91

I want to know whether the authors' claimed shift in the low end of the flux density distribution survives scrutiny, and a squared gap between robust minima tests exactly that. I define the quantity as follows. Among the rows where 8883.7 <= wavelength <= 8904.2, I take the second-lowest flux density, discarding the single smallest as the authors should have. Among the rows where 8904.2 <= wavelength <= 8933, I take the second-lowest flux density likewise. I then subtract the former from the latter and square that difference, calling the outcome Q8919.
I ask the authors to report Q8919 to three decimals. 0.019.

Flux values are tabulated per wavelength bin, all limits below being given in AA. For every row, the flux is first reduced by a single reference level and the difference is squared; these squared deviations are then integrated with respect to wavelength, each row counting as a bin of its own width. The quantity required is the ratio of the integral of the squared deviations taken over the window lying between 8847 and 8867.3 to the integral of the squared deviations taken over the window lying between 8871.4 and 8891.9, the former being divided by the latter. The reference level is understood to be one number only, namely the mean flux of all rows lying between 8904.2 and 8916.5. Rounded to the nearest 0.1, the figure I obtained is 1.7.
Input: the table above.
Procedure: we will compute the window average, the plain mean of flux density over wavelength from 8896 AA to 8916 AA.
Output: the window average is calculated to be 2.38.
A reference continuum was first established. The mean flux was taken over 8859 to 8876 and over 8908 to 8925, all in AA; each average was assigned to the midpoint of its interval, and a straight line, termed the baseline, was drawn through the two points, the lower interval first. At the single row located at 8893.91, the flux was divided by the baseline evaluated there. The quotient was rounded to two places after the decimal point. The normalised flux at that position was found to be 1.00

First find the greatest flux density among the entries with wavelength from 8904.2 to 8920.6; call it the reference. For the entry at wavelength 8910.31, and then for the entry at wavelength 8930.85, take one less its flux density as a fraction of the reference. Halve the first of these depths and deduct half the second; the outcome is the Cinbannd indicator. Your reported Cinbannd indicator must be -0.05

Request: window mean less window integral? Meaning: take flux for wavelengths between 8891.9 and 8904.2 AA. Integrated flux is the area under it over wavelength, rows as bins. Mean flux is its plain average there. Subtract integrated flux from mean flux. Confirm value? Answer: -26.8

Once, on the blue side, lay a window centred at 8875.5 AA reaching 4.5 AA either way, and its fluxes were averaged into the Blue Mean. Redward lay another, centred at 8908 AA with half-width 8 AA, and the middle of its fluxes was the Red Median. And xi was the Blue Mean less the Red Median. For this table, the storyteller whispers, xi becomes 0.10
